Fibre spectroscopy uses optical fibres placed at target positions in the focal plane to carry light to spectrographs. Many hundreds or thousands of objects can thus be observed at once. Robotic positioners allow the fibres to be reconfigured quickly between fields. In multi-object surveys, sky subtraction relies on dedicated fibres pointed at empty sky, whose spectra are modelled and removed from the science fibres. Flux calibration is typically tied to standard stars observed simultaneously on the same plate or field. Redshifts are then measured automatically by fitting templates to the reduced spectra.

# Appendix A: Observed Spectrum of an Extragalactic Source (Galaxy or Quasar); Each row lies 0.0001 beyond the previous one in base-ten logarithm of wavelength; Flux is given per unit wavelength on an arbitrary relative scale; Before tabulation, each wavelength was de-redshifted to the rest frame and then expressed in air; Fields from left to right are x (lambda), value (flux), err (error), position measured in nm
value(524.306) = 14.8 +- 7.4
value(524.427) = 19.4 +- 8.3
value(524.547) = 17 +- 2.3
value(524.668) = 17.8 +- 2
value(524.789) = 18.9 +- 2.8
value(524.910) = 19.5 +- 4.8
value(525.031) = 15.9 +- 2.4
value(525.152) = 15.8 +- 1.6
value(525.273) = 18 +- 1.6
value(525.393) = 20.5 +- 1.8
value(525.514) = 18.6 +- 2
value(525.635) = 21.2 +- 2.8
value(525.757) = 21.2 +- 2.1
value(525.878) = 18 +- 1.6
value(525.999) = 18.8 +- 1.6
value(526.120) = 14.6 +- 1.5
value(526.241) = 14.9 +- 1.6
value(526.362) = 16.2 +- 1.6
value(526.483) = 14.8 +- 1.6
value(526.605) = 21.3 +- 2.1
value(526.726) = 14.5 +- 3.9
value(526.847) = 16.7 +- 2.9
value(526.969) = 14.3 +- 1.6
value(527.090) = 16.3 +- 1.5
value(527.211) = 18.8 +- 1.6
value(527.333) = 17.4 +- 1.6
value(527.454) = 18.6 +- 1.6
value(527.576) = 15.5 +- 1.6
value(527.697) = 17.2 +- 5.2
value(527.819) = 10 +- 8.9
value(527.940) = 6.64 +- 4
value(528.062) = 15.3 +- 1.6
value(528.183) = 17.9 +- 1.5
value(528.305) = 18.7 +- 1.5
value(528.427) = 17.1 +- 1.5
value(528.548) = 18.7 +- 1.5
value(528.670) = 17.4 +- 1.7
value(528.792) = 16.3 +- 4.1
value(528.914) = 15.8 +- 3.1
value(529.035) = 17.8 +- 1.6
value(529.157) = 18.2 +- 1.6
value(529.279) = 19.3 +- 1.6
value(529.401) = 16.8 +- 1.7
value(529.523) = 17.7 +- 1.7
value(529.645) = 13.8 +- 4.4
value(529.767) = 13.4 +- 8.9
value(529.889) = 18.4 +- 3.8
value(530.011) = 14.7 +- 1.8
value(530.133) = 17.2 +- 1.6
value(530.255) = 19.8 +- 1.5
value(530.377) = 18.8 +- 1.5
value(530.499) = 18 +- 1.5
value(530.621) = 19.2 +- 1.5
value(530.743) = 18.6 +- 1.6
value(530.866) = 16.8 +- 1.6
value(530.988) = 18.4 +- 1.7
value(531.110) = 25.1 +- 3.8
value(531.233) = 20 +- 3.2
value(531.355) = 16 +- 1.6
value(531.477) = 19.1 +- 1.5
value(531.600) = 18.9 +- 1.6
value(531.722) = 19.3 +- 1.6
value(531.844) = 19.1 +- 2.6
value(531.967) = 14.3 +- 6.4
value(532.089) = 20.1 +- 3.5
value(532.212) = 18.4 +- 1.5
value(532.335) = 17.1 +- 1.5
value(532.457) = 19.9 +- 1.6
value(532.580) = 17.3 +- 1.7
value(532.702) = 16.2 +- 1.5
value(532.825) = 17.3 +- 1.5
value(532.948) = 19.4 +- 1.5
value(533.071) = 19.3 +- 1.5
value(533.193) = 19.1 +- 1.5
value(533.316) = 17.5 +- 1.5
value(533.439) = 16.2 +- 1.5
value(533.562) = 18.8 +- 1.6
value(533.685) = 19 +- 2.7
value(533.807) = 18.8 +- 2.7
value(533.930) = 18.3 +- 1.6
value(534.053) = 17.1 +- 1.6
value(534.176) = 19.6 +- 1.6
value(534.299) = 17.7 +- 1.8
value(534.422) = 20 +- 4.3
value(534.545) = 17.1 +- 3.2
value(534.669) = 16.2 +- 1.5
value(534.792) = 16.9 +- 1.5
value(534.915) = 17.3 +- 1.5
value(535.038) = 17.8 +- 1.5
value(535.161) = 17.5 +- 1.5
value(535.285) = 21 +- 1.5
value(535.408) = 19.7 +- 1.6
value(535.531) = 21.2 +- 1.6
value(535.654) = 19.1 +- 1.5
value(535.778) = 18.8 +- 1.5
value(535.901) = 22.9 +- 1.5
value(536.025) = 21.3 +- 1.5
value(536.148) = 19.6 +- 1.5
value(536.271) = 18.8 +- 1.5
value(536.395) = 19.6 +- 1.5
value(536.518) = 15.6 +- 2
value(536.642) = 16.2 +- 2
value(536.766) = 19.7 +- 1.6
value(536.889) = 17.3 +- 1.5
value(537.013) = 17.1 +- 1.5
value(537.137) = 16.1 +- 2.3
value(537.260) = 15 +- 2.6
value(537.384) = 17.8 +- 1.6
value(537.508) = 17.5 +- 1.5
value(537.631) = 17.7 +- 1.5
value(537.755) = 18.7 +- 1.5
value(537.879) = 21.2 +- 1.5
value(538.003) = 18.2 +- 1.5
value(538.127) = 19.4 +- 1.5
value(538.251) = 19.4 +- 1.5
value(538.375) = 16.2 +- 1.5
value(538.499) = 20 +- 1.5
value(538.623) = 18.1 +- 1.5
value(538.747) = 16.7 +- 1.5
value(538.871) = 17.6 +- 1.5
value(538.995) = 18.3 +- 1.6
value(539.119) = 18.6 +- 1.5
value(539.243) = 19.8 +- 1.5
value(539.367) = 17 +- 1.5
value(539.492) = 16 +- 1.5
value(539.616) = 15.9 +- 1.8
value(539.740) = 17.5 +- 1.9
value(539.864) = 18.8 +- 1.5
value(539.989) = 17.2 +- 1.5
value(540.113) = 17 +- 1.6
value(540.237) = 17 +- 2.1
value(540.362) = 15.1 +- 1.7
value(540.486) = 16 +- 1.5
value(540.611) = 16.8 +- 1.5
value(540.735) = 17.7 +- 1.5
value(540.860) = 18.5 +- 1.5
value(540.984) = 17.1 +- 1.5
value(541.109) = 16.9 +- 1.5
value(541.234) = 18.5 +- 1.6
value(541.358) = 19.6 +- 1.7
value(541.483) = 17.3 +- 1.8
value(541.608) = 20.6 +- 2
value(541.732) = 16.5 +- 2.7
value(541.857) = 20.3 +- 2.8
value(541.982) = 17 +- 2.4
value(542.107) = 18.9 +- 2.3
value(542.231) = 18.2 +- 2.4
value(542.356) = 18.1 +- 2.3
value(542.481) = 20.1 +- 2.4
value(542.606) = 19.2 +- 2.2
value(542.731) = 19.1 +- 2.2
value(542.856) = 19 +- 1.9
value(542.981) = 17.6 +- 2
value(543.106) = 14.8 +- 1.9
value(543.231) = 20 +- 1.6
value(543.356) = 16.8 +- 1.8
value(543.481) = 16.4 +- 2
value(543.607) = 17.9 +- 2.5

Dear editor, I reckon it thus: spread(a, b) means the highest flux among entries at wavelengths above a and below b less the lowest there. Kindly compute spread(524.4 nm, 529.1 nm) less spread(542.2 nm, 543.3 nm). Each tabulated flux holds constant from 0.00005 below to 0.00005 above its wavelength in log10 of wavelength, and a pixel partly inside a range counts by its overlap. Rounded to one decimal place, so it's 9.4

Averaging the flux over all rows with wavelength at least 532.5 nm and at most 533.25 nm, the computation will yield 18.1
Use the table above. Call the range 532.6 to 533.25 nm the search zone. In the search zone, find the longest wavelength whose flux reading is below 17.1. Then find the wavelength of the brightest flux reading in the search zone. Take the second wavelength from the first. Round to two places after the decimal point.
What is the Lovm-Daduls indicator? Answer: -0.25 nm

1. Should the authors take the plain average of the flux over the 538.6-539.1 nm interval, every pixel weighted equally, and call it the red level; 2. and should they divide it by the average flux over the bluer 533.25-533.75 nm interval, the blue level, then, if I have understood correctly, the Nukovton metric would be 0.99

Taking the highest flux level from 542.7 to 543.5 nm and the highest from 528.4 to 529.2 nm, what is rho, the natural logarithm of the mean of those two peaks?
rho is 2.96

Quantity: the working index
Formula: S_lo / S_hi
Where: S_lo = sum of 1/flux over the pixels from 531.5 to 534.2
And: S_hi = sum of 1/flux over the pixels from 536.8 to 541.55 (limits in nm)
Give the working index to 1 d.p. 0.6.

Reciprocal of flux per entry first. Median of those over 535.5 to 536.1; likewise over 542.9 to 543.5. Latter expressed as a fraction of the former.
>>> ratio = 1.26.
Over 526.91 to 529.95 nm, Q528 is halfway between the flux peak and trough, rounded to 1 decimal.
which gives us 13.0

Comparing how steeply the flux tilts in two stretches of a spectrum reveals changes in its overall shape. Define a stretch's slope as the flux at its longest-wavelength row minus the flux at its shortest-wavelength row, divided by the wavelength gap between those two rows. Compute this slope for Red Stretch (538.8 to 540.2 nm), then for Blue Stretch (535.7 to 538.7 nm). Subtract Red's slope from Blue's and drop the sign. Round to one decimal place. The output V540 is 0.2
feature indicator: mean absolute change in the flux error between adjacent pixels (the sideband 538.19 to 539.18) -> 0.0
